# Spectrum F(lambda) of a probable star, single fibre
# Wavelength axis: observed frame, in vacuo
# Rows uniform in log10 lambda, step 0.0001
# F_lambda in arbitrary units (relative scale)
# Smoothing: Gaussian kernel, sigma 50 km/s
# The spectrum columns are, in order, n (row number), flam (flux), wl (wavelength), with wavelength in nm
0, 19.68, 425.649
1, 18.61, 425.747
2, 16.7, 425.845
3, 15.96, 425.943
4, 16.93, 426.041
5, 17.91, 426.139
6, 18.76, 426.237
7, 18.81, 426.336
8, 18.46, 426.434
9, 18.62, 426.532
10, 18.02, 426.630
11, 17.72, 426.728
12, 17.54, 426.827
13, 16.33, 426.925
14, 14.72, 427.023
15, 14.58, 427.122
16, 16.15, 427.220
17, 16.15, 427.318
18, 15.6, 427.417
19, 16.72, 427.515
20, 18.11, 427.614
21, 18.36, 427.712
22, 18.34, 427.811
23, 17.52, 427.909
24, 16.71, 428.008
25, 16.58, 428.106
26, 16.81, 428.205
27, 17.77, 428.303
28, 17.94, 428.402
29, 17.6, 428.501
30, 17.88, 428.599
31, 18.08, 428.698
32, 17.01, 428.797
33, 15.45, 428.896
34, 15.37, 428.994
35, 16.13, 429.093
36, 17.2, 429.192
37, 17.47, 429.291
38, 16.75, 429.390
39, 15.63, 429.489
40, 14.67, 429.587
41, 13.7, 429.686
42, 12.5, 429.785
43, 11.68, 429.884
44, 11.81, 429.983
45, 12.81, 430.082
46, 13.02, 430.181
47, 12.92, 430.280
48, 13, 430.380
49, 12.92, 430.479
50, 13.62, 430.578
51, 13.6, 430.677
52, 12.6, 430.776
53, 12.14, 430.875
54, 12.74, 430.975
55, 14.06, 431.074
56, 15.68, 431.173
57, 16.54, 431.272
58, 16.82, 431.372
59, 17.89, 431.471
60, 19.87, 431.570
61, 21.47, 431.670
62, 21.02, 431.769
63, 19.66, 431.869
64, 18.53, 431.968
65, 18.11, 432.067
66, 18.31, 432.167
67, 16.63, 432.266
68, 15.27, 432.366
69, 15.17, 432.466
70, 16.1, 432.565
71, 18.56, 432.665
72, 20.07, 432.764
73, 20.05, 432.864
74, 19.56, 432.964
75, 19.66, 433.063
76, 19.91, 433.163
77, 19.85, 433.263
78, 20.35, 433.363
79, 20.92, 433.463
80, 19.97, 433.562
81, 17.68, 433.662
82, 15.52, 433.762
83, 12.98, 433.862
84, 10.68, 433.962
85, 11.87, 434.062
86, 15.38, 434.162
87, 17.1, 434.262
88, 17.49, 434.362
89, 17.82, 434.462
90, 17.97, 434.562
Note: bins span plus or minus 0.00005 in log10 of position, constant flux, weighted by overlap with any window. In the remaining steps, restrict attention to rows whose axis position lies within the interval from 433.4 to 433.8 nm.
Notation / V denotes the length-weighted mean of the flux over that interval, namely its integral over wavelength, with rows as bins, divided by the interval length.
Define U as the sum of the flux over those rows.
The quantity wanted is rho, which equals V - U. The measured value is -55.4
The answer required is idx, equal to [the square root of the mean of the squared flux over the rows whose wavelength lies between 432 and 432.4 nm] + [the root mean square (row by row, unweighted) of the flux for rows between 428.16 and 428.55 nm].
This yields 34.7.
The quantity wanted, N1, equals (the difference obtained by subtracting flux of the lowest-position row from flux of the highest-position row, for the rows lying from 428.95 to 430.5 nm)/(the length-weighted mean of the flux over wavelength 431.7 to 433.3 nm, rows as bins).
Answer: -0.13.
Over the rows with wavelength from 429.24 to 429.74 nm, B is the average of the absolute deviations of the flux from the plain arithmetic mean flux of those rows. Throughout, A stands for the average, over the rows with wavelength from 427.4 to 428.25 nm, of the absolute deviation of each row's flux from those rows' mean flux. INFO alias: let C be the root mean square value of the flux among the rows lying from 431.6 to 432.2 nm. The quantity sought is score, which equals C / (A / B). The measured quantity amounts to 29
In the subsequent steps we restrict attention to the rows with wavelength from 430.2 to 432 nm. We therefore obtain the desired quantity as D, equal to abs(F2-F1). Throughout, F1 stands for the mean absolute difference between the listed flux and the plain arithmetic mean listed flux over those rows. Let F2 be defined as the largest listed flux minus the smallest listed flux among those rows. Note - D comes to 6.5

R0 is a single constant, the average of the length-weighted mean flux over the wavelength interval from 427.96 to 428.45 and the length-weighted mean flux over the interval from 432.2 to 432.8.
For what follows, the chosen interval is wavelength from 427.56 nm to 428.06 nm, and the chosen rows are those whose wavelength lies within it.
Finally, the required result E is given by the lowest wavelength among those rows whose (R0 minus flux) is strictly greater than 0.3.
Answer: 428.008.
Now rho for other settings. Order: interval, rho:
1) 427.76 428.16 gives -51.9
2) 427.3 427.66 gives -49.9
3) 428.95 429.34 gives -49.6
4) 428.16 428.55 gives -52.6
